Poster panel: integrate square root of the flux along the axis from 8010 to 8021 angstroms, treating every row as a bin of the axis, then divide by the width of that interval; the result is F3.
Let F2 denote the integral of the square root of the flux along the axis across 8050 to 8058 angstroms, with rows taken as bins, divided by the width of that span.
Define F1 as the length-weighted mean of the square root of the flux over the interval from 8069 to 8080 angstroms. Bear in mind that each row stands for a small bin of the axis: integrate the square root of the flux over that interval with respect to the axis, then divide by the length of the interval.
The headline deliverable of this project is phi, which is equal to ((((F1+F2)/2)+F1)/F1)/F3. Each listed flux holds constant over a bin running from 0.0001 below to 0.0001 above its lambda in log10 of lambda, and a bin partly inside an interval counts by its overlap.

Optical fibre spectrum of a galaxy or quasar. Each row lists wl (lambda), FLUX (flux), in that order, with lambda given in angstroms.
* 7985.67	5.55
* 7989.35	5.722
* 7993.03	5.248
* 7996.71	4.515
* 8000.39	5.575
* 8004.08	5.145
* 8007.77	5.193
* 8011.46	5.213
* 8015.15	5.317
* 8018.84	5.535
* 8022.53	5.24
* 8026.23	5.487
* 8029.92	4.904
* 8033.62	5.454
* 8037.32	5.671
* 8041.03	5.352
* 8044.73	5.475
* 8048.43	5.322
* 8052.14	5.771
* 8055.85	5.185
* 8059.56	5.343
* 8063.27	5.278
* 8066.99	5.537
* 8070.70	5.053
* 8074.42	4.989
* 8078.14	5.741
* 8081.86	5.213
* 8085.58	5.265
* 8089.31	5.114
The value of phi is 0.868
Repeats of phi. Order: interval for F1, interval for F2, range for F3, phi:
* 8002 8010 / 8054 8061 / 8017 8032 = 0.871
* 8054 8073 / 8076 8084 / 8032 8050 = 0.860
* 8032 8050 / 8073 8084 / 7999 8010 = 0.868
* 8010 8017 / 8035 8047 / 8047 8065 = 0.867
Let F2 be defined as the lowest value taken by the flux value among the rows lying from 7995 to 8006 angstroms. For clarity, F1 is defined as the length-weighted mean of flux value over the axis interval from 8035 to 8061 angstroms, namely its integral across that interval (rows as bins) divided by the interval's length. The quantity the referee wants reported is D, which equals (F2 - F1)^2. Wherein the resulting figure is 0.87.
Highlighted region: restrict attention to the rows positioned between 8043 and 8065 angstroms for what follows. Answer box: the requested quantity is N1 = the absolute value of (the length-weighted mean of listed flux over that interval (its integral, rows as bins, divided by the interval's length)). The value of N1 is 5.40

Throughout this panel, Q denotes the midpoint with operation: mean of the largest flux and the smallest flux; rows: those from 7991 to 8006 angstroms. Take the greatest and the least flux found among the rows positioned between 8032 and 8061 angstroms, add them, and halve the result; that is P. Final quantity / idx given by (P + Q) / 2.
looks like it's 5.26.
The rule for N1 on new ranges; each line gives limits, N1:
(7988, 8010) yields 5.22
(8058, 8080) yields 5.32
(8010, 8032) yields 5.29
